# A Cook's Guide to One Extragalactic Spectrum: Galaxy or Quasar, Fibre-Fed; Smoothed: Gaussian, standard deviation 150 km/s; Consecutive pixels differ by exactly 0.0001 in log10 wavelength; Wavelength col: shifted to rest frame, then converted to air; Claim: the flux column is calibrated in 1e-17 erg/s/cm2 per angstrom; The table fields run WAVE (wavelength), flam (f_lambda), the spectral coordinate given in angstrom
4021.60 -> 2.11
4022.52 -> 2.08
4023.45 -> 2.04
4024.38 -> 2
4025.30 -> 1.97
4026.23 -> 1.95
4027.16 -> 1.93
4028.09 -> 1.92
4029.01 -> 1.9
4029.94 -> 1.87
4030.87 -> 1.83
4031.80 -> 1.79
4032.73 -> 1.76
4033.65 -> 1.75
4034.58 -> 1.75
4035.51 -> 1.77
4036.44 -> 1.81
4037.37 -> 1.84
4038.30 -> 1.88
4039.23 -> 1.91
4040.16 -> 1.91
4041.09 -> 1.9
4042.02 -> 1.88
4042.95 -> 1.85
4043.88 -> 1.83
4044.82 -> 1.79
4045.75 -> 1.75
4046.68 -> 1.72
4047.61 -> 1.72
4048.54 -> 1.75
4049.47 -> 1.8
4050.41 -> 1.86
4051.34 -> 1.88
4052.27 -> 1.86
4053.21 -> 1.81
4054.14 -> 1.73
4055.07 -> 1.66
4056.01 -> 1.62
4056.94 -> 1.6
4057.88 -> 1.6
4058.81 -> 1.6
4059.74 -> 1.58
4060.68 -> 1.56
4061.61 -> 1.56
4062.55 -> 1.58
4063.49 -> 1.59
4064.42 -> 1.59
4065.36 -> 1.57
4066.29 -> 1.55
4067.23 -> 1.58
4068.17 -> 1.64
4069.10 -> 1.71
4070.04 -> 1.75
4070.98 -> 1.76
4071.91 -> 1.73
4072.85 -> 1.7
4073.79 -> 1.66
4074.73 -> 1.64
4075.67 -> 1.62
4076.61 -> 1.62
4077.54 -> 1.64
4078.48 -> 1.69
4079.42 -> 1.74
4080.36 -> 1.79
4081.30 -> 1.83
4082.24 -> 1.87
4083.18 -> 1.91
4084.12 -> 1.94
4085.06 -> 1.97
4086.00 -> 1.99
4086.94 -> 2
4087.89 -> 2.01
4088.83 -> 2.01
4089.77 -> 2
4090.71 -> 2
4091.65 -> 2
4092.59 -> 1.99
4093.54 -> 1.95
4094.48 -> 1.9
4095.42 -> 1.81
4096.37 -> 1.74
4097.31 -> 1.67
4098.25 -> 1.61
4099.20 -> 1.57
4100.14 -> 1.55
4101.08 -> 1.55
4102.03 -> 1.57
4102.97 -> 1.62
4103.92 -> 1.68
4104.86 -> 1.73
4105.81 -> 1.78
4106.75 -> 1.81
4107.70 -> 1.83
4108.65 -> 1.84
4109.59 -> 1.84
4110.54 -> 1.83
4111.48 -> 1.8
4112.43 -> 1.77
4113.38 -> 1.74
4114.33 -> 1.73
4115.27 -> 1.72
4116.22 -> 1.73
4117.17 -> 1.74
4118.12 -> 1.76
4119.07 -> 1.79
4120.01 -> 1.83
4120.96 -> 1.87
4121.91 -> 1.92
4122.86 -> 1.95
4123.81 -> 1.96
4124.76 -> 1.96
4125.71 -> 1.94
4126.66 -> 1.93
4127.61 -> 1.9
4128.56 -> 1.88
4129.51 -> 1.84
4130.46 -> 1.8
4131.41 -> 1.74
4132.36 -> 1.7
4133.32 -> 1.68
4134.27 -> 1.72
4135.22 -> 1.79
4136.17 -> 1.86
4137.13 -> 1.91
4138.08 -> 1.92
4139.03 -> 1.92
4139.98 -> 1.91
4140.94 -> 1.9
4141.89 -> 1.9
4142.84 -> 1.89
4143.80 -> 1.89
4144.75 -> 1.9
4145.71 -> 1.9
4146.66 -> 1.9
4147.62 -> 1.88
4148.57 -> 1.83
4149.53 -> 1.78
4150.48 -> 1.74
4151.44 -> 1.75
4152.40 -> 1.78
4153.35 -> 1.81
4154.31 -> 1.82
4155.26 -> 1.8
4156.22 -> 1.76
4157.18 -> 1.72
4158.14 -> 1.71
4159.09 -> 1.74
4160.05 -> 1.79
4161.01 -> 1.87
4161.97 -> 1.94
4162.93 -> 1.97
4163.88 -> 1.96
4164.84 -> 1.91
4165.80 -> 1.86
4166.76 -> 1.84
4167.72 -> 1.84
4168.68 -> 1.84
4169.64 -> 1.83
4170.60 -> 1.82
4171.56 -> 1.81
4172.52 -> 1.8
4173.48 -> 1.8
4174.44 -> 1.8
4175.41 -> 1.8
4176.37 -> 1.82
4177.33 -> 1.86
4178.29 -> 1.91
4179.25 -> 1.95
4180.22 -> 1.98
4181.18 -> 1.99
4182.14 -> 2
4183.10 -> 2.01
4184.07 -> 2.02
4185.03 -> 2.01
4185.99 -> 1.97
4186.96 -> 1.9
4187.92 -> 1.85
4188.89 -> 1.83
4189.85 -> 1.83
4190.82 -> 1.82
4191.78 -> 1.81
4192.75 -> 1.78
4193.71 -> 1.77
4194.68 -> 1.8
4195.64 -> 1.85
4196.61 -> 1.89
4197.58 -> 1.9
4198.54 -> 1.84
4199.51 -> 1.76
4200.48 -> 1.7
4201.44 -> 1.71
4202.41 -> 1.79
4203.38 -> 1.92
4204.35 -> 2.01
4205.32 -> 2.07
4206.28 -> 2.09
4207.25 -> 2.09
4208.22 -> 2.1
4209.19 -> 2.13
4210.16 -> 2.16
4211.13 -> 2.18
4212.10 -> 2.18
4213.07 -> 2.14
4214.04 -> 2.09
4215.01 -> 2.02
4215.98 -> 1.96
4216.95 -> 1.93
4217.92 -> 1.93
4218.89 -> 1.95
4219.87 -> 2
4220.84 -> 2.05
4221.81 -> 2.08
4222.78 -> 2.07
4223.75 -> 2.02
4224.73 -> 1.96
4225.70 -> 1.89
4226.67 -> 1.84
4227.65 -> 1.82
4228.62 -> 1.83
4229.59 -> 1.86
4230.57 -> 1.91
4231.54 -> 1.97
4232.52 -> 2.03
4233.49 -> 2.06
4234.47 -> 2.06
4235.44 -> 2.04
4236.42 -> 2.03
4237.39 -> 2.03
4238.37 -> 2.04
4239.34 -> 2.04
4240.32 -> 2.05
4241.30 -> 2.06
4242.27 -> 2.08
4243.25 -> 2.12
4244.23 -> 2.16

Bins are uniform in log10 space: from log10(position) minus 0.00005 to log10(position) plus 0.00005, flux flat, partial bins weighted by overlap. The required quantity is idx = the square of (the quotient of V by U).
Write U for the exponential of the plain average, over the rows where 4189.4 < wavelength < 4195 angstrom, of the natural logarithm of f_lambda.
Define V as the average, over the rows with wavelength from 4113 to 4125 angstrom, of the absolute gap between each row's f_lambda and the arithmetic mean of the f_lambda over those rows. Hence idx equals 0.0022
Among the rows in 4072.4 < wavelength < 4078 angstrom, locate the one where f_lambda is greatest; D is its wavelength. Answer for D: 4072.85 angstrom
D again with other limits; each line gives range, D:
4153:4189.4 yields 4184.07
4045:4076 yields 4051.34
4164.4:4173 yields 4164.84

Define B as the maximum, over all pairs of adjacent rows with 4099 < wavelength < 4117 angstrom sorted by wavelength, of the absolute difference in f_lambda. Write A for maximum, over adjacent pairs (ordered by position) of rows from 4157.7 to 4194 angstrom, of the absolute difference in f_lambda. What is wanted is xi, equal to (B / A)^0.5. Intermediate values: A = 0.080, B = 0.060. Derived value 0.87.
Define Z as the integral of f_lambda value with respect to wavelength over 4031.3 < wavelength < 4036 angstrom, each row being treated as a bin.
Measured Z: 8.3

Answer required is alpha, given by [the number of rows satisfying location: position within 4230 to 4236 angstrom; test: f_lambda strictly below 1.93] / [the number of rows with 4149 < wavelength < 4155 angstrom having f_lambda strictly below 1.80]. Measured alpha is 0.25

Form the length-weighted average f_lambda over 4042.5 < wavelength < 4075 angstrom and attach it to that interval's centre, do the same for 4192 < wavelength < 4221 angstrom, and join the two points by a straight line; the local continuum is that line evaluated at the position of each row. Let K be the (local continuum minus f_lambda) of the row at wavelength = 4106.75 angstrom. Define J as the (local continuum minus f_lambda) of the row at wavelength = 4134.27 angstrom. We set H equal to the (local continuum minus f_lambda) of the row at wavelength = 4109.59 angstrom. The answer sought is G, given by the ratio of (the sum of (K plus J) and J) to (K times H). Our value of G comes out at 96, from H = -0.06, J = 0.11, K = -0.033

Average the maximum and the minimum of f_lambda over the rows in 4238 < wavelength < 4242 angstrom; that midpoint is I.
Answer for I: 2.05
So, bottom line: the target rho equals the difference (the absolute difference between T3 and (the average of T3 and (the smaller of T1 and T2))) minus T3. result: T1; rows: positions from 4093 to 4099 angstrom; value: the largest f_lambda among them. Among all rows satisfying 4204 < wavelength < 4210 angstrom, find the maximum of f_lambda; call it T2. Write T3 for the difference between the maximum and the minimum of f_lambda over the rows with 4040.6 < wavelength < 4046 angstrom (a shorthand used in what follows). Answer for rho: 0.750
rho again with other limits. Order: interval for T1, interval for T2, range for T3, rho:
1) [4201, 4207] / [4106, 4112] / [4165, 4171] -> 0.860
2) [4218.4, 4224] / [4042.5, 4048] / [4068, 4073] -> 0.745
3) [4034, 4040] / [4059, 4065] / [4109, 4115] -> 0.630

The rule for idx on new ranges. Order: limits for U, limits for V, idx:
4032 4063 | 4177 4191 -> 0.0015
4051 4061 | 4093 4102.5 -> 0.0057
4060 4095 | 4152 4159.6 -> 0.0004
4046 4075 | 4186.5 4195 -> 0.0003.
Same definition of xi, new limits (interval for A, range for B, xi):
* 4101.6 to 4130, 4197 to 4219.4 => 1.47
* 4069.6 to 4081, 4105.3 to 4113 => 0.77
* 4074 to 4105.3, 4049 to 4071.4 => 0.94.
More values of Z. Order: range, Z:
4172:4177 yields 9.0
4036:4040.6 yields 8.6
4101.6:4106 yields 7.3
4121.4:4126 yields 8.9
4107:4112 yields 9.1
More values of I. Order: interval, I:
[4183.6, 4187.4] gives 1.96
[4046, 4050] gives 1.76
